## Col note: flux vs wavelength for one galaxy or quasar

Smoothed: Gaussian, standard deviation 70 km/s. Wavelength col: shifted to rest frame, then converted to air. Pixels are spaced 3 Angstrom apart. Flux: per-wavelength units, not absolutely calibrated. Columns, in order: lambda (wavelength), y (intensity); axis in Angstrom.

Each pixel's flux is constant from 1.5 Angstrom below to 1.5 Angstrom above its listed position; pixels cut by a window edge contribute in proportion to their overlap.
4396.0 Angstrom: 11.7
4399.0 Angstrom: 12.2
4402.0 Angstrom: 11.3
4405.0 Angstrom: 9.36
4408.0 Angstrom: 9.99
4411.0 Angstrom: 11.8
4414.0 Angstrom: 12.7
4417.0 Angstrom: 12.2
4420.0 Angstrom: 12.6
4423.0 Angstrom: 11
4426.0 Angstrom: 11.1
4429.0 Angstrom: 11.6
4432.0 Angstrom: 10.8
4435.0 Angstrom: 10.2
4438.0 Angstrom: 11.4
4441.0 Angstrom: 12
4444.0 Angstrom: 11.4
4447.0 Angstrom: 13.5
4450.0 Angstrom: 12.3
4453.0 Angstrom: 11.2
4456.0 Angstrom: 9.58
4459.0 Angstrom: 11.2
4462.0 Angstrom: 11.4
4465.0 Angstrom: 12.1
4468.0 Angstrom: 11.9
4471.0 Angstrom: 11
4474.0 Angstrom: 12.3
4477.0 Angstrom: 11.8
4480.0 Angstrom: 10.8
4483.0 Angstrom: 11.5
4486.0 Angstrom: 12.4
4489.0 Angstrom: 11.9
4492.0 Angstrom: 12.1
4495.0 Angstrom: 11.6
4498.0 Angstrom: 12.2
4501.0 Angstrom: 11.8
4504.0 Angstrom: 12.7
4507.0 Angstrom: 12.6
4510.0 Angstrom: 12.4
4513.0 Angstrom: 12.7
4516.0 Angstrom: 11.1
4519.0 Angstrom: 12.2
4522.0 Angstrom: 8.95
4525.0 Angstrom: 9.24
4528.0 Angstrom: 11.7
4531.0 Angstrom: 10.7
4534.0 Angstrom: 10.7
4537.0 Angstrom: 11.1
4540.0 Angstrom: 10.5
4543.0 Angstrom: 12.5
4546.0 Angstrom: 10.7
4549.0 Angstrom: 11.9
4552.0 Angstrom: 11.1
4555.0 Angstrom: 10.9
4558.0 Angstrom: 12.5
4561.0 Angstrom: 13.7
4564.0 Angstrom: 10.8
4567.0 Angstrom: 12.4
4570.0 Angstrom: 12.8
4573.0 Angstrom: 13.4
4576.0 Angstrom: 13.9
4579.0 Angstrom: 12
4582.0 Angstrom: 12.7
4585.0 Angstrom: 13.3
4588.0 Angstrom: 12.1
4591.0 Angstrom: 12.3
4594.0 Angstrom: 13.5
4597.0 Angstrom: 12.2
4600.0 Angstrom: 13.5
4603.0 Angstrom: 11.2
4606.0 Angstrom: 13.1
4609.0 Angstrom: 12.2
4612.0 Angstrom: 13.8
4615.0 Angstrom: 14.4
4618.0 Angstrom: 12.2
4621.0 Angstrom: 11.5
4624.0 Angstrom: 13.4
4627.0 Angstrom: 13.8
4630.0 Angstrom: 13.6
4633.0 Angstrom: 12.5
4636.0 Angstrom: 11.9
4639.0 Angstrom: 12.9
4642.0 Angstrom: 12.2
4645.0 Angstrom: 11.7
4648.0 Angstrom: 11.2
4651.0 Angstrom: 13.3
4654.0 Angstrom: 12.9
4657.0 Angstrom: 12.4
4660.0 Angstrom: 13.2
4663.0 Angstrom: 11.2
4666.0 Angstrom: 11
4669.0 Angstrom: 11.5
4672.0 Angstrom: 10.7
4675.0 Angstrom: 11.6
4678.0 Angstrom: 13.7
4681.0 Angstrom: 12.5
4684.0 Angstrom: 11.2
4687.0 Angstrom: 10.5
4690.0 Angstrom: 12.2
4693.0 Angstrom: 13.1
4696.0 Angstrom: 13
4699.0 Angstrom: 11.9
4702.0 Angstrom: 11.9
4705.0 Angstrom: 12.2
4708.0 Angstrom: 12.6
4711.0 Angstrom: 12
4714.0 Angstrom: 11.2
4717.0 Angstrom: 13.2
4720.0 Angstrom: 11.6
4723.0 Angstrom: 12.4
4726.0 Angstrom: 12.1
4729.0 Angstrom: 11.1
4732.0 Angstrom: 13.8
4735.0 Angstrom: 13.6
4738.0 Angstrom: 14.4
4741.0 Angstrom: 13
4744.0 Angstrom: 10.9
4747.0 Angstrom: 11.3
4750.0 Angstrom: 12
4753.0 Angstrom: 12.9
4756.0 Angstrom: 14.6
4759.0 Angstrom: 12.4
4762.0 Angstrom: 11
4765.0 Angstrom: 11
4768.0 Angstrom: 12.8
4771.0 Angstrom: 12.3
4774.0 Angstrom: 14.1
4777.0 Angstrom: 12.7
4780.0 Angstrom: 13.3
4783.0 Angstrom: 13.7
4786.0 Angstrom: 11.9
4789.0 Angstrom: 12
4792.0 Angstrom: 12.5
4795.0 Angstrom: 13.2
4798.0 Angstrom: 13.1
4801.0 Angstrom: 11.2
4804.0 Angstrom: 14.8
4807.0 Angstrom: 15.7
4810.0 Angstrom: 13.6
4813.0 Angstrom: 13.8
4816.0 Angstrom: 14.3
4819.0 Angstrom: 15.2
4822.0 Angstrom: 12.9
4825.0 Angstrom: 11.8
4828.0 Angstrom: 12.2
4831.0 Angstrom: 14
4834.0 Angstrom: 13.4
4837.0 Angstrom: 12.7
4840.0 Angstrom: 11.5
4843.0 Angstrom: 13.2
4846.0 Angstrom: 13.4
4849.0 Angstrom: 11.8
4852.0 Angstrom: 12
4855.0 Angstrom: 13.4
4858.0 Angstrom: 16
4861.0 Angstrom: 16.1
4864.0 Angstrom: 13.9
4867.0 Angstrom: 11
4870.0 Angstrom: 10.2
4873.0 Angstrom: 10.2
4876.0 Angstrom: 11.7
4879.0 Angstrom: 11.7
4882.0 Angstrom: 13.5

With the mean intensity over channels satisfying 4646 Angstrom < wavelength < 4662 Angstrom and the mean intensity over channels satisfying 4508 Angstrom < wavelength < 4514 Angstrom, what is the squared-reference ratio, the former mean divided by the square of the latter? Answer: 0.080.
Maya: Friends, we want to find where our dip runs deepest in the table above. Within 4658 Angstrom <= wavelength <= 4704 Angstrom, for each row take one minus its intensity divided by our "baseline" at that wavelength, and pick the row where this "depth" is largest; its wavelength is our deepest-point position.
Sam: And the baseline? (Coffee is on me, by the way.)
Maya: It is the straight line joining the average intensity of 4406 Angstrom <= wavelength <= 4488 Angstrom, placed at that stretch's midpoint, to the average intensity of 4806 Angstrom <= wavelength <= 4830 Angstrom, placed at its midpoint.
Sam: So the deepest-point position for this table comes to 4687.0 Angstrom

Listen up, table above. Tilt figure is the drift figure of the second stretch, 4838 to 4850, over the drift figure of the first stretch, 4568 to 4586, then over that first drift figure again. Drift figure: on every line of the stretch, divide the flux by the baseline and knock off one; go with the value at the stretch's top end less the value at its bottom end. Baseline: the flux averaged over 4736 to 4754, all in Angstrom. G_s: 15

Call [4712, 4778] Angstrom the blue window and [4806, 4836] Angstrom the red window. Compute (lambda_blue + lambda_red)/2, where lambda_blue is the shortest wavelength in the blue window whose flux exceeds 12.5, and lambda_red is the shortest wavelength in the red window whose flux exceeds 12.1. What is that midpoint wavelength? 4762.0 Angstrom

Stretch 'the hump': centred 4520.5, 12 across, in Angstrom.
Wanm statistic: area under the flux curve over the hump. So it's 124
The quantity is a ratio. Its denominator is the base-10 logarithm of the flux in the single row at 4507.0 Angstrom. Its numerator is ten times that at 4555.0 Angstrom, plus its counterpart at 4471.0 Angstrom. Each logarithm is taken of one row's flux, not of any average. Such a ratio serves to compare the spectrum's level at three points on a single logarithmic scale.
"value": 10.4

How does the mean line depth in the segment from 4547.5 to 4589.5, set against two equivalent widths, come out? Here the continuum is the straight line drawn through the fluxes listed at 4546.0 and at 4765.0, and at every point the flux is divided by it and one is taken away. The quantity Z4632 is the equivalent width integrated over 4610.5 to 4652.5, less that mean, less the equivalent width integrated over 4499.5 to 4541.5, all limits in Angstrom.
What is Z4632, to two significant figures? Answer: 4.8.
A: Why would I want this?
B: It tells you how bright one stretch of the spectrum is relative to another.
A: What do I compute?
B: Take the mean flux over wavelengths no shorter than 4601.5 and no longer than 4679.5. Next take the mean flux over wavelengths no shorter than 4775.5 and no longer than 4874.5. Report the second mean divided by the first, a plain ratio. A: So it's 1.05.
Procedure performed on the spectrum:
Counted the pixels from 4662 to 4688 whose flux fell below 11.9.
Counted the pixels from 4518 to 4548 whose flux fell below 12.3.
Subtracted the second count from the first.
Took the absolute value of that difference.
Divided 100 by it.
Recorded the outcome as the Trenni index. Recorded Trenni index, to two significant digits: 50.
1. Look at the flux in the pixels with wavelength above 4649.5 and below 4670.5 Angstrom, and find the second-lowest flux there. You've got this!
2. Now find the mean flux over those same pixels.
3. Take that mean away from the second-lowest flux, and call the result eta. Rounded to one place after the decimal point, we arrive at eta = -1.0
